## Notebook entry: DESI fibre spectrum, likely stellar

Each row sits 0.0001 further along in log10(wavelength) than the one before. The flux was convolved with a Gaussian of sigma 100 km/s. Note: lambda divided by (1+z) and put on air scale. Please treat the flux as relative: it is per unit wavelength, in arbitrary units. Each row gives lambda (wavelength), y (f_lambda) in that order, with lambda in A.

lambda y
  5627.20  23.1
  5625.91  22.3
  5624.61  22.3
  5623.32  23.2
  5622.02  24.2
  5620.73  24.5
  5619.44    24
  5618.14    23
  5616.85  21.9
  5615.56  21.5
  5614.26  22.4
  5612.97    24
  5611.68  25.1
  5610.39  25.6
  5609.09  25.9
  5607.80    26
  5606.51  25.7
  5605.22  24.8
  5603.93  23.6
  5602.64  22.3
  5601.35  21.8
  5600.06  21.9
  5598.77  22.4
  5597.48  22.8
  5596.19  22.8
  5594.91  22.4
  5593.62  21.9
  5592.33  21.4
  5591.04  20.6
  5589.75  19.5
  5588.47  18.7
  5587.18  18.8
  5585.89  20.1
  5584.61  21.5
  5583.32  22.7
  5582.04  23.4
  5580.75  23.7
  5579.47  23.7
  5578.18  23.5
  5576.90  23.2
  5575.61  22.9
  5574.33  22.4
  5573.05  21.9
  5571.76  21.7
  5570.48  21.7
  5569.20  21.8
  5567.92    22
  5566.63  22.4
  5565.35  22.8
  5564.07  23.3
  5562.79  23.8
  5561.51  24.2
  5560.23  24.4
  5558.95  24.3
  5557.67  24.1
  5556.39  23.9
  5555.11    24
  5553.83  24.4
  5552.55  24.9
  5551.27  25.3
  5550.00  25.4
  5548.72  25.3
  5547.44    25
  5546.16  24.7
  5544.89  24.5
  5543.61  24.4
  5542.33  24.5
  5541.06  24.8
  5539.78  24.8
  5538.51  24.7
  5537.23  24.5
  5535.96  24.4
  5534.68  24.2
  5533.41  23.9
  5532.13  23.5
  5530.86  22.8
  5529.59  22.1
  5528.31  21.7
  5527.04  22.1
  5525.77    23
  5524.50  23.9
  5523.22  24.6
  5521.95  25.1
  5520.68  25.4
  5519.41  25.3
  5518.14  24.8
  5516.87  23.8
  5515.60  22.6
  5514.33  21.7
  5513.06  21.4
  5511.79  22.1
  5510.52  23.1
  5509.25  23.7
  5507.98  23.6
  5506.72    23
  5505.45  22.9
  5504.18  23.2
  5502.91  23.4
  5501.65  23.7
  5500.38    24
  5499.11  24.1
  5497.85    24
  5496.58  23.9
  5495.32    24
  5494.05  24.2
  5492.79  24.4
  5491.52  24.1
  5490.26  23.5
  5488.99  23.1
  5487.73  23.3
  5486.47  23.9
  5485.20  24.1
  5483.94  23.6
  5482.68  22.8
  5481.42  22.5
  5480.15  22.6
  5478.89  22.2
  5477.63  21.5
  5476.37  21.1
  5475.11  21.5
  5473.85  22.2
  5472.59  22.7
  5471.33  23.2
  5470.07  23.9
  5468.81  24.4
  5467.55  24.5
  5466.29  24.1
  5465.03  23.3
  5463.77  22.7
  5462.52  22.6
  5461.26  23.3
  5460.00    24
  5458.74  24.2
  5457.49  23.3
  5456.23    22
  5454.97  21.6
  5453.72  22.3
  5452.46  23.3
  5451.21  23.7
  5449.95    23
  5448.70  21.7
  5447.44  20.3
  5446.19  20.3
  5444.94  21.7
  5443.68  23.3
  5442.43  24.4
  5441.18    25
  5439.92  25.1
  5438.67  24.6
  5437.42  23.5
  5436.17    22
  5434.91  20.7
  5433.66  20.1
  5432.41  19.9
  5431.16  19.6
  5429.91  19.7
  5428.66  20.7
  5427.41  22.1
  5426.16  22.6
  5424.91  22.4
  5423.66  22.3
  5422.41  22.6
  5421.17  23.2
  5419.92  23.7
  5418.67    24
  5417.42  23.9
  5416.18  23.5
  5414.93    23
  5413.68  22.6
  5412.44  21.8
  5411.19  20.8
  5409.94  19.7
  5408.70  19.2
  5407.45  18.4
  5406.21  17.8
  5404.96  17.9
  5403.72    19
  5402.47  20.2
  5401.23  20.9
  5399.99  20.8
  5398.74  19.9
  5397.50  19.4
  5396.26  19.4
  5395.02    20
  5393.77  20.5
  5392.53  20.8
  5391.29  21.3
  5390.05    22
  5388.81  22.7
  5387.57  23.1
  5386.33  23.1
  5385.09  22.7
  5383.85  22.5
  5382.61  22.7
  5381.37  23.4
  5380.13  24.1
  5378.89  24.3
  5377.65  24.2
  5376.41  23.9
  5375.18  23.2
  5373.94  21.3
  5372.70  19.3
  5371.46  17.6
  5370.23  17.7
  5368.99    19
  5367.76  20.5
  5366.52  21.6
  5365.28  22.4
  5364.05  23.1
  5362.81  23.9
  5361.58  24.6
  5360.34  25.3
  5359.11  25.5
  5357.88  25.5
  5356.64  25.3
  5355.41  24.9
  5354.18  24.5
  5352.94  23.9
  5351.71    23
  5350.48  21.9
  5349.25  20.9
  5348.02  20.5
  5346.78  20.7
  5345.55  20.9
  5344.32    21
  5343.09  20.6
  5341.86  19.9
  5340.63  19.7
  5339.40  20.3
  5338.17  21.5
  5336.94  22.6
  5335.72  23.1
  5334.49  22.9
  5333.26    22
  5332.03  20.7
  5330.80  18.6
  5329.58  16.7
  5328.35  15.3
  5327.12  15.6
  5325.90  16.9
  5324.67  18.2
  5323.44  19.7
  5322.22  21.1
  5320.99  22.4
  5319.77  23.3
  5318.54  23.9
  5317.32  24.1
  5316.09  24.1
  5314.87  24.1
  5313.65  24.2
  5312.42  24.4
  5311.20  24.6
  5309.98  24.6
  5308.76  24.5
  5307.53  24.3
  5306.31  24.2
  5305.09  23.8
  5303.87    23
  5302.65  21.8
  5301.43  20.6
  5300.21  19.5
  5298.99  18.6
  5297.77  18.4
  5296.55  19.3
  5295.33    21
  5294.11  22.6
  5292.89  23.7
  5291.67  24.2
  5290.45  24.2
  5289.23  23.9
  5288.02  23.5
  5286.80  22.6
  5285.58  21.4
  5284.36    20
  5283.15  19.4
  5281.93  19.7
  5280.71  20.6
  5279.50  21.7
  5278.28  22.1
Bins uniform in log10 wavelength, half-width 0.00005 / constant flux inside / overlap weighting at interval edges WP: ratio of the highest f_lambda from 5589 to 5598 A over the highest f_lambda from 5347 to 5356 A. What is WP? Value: 0.92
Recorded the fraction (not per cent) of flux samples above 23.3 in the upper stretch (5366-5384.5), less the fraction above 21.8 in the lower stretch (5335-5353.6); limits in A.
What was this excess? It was 0.0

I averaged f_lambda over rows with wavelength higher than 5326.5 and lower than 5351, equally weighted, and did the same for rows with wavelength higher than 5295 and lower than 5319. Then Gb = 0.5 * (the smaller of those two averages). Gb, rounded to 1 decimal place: 10.1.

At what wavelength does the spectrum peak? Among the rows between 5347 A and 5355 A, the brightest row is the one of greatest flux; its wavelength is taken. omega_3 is 5354.18 A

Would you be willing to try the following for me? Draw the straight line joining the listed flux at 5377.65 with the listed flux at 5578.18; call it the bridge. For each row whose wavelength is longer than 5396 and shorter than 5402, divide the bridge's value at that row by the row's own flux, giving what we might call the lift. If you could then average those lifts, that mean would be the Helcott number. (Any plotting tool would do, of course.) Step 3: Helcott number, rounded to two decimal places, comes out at 1.20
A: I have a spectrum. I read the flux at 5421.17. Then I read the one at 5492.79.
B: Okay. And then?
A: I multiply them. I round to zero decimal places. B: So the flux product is 566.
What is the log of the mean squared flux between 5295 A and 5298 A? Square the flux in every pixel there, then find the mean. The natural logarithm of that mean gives 5.95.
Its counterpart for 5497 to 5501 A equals 6.36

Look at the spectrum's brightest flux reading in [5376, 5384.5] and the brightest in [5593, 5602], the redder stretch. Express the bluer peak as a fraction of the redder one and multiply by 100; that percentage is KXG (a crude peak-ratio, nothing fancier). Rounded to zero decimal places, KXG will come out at 107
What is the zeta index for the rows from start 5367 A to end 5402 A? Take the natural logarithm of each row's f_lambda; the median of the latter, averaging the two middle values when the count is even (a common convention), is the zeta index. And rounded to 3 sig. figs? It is 3.06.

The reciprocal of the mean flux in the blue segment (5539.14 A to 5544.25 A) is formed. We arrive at 0.0406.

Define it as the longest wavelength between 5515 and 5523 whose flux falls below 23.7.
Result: 5515.60 A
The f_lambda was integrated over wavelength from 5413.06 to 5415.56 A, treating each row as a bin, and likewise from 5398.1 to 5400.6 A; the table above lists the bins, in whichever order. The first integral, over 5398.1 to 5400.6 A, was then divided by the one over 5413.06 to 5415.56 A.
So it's 0.89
